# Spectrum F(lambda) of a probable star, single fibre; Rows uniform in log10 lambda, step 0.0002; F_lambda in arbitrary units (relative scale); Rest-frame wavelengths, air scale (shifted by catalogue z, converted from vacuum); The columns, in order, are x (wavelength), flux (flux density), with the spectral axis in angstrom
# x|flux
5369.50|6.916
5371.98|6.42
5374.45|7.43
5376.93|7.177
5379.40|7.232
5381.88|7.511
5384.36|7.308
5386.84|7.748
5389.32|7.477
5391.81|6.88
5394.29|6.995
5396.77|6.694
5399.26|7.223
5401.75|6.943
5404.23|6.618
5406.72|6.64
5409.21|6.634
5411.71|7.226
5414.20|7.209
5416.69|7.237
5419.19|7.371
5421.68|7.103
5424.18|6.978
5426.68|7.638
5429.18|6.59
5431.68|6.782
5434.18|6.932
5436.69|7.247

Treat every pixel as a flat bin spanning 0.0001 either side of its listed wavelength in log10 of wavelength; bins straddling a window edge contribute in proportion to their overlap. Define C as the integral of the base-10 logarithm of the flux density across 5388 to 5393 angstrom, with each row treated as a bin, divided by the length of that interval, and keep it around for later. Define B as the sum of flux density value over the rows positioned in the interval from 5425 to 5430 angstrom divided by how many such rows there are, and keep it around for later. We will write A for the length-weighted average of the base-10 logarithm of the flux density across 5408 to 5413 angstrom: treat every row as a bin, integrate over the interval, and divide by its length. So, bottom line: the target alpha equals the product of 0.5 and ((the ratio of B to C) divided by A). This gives 5.0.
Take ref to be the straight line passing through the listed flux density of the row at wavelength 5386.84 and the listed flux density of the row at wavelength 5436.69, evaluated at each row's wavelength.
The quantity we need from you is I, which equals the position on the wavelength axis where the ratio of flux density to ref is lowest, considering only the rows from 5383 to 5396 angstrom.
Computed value 5391.81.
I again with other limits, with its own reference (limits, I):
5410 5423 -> 5421.68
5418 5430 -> 5429.18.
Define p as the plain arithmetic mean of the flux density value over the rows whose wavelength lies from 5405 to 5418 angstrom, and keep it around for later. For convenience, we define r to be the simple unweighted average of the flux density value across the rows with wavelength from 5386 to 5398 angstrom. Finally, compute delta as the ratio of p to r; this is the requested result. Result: 0.98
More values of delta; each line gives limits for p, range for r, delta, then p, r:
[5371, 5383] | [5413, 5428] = 0.99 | 7.15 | 7.26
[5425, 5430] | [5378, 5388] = 0.95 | 7.11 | 7.45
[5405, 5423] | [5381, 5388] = 0.94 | 7.06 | 7.52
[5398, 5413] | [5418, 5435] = 0.98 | 6.88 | 7.06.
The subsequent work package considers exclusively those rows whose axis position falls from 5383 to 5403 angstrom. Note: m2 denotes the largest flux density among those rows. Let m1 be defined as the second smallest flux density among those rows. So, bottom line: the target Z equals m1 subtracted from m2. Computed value 0.87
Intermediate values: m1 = 6.88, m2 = 7.748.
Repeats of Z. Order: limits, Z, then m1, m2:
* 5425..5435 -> 0.86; 6.782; 7.638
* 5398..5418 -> 0.60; 6.634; 7.237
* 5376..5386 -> 0.28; 7.232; 7.511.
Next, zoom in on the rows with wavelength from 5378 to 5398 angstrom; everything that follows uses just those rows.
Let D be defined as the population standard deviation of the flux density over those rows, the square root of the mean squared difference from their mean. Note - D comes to 0.332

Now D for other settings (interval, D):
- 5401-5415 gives 0.264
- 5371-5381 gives 0.384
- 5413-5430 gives 0.303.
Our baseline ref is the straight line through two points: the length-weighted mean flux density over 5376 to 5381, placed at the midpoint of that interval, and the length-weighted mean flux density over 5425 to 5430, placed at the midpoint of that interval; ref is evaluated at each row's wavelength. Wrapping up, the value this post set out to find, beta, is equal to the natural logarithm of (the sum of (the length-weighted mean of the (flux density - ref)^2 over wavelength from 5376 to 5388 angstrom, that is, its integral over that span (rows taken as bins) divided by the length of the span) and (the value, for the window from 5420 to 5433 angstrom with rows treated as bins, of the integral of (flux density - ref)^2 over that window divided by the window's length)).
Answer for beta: -1.55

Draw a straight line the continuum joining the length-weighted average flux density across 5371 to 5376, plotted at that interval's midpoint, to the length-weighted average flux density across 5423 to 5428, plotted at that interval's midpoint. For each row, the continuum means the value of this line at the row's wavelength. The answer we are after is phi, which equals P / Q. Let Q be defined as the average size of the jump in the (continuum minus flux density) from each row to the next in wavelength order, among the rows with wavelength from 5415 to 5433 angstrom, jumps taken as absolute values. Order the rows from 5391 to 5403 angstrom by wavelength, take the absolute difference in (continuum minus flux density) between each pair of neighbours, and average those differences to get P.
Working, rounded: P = 0.31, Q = 0.40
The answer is 0.8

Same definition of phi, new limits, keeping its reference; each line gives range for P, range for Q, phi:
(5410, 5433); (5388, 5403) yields 0.8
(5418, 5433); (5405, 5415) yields 2.2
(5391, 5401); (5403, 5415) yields 1.9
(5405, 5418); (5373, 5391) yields 0.6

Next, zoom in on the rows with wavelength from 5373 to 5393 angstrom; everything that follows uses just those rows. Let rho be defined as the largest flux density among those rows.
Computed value 7.748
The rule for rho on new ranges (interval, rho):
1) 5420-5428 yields 7.638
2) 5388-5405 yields 7.477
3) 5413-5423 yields 7.371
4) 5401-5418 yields 7.237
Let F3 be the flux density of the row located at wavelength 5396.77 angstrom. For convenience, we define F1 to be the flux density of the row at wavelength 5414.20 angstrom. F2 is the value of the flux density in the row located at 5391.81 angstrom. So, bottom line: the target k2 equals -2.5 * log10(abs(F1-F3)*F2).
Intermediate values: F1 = 7.209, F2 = 6.88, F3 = 6.694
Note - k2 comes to -1.4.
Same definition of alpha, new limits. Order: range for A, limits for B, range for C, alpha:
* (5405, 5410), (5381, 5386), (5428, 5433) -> 5.5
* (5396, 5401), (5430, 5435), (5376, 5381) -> 4.7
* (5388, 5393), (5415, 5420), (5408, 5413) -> 5.1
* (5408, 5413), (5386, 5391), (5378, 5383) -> 5.2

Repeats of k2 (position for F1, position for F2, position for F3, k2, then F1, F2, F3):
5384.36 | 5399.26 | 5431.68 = -1.4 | 7.308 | 7.223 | 6.782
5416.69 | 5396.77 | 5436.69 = 2.9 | 7.237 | 6.694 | 7.247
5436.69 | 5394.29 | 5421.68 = 0.0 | 7.247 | 6.995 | 7.103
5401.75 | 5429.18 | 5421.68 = -0.1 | 6.943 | 6.59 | 7.103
